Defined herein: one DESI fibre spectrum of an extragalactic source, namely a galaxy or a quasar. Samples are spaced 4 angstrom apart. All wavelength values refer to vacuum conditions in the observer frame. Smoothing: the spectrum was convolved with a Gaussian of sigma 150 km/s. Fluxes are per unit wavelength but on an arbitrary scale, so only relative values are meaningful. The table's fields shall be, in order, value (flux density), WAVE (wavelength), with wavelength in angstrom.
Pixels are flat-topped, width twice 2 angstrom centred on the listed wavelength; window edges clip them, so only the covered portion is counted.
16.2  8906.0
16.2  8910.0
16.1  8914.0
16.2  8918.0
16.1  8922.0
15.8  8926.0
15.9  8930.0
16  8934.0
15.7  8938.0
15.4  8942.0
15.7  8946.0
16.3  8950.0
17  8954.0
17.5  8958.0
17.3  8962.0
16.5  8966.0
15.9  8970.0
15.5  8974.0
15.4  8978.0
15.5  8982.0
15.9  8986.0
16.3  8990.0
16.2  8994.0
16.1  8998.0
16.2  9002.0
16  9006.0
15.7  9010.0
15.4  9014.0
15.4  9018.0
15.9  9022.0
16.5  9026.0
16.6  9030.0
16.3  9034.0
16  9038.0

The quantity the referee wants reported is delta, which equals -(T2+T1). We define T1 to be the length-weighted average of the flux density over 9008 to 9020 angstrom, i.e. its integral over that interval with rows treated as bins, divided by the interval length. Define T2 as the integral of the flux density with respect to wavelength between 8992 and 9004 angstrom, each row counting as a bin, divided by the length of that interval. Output -31.7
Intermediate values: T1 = 15.5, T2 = 16.2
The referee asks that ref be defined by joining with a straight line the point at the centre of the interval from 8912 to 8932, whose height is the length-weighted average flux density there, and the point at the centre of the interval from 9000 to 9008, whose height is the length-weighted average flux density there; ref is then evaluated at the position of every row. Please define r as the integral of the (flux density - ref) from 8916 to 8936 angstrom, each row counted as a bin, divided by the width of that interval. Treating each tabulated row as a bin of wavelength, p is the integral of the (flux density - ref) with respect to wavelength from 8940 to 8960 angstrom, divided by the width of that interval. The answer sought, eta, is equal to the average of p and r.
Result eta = 0.15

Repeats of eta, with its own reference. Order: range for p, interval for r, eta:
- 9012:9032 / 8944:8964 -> 0.28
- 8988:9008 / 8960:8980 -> 0.06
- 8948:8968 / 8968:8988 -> 0.22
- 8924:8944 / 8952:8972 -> 0.25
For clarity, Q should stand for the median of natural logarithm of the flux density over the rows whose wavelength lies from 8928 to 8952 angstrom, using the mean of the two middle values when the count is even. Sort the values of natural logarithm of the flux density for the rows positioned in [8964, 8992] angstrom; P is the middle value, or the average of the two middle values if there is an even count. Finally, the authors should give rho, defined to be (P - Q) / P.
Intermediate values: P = 2.77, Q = 2.76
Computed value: 0.00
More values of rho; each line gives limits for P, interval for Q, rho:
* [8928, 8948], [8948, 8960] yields -0.03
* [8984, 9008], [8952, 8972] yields -0.02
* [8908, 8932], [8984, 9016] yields 0.00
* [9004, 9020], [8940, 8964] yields -0.02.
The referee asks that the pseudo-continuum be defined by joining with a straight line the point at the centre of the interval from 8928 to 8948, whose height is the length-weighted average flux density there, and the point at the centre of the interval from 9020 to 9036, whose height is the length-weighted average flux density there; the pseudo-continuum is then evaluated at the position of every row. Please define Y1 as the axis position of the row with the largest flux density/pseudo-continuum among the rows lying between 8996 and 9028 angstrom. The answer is 9026.0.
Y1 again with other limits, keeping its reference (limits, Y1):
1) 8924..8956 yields 8954.0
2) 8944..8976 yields 8958.0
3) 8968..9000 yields 8990.0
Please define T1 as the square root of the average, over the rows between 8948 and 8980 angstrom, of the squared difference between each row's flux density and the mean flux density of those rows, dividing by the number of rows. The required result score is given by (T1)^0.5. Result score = 0.86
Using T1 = 0.75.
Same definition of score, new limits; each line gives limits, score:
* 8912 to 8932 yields 0.38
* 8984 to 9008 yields 0.37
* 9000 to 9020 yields 0.57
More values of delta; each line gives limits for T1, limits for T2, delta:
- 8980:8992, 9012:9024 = -31.5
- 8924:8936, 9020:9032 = -32.2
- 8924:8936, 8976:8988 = -31.5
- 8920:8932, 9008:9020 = -31.4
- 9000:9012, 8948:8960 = -32.9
